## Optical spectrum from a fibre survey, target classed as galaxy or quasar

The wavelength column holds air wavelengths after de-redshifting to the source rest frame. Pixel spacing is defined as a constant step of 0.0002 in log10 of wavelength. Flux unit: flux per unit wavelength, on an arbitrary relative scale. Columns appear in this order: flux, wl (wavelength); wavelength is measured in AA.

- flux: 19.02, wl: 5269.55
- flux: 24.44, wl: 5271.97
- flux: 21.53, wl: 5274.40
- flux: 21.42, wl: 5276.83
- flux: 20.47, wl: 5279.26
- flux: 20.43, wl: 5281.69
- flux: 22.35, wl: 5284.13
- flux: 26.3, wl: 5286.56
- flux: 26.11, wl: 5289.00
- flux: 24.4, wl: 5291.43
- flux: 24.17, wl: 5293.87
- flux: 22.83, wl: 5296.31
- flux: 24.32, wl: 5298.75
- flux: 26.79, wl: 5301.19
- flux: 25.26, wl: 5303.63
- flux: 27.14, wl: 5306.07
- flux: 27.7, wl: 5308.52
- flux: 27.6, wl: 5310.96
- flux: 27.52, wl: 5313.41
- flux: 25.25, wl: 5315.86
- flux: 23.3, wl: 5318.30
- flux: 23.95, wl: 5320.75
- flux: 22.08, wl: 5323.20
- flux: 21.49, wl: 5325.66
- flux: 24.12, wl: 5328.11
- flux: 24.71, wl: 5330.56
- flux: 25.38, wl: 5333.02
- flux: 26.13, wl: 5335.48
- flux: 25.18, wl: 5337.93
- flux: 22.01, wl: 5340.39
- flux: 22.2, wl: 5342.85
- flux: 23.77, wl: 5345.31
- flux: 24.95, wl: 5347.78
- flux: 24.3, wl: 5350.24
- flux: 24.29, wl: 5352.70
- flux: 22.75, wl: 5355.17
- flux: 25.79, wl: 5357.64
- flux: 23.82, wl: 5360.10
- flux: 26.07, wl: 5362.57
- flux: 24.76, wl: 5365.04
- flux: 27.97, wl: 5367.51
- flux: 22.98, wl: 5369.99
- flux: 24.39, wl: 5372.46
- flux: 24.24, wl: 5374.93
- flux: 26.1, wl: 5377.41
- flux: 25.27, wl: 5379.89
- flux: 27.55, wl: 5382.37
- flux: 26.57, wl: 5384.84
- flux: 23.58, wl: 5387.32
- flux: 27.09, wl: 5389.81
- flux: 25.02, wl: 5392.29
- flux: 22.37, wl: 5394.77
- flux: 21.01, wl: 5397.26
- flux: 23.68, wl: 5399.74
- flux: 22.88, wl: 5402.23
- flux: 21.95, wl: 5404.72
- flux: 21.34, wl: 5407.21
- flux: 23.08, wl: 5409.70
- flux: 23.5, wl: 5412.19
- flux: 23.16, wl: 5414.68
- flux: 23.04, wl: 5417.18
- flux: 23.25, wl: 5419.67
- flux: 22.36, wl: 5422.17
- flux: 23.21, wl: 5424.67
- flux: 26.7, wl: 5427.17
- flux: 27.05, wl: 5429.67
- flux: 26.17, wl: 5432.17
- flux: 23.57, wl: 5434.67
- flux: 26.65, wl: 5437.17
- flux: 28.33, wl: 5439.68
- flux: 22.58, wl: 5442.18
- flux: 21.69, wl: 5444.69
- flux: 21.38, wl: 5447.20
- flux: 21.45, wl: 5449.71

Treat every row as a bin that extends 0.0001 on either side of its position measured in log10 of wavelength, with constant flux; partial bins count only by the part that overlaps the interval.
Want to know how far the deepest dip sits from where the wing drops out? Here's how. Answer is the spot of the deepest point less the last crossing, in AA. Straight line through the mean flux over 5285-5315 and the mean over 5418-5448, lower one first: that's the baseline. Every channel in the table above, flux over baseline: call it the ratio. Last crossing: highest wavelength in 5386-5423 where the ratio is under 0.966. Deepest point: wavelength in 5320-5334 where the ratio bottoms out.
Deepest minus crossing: -96.5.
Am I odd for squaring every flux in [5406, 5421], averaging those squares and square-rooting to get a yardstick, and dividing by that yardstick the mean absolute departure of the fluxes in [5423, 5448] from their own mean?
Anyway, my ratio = 0.098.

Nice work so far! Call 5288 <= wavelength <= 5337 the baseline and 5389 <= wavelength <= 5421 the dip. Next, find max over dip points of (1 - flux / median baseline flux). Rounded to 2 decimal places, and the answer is 0.16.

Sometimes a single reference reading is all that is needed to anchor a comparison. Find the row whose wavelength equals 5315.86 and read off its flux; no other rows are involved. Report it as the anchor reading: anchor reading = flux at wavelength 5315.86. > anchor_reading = 25.25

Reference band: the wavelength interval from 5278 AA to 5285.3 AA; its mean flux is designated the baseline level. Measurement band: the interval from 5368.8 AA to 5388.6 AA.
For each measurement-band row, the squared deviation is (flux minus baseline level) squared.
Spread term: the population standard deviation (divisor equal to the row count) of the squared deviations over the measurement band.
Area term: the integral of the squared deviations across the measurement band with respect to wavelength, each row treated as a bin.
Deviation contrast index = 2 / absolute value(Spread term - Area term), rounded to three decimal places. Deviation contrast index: 0.006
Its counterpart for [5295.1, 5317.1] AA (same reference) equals 0.003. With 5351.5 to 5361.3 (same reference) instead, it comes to 0.020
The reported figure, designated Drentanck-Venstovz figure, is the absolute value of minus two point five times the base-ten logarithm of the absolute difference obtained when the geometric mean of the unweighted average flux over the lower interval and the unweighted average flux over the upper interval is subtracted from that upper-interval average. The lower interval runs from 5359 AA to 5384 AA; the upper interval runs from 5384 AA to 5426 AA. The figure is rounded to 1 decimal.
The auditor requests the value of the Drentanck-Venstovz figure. 0.0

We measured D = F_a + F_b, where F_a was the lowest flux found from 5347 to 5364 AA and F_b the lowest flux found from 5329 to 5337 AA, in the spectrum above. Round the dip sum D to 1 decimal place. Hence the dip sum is 47.5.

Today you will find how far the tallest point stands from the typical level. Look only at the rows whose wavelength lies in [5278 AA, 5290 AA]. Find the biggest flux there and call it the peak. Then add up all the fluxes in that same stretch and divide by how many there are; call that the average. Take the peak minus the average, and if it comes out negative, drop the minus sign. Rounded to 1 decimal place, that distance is 3.2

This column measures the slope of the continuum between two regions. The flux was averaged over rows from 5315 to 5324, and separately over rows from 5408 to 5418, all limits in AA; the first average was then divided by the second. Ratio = 1.02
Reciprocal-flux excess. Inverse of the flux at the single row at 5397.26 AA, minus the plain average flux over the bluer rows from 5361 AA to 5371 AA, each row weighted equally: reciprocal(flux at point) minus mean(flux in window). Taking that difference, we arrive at -25.4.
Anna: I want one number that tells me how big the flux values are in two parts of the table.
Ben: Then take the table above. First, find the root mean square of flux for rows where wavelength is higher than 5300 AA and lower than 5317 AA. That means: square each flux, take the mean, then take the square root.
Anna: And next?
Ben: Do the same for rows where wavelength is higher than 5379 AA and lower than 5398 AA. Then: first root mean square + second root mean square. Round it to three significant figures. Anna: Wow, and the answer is 51.7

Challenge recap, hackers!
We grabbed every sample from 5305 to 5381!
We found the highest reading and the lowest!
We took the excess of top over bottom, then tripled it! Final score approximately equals 19.4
